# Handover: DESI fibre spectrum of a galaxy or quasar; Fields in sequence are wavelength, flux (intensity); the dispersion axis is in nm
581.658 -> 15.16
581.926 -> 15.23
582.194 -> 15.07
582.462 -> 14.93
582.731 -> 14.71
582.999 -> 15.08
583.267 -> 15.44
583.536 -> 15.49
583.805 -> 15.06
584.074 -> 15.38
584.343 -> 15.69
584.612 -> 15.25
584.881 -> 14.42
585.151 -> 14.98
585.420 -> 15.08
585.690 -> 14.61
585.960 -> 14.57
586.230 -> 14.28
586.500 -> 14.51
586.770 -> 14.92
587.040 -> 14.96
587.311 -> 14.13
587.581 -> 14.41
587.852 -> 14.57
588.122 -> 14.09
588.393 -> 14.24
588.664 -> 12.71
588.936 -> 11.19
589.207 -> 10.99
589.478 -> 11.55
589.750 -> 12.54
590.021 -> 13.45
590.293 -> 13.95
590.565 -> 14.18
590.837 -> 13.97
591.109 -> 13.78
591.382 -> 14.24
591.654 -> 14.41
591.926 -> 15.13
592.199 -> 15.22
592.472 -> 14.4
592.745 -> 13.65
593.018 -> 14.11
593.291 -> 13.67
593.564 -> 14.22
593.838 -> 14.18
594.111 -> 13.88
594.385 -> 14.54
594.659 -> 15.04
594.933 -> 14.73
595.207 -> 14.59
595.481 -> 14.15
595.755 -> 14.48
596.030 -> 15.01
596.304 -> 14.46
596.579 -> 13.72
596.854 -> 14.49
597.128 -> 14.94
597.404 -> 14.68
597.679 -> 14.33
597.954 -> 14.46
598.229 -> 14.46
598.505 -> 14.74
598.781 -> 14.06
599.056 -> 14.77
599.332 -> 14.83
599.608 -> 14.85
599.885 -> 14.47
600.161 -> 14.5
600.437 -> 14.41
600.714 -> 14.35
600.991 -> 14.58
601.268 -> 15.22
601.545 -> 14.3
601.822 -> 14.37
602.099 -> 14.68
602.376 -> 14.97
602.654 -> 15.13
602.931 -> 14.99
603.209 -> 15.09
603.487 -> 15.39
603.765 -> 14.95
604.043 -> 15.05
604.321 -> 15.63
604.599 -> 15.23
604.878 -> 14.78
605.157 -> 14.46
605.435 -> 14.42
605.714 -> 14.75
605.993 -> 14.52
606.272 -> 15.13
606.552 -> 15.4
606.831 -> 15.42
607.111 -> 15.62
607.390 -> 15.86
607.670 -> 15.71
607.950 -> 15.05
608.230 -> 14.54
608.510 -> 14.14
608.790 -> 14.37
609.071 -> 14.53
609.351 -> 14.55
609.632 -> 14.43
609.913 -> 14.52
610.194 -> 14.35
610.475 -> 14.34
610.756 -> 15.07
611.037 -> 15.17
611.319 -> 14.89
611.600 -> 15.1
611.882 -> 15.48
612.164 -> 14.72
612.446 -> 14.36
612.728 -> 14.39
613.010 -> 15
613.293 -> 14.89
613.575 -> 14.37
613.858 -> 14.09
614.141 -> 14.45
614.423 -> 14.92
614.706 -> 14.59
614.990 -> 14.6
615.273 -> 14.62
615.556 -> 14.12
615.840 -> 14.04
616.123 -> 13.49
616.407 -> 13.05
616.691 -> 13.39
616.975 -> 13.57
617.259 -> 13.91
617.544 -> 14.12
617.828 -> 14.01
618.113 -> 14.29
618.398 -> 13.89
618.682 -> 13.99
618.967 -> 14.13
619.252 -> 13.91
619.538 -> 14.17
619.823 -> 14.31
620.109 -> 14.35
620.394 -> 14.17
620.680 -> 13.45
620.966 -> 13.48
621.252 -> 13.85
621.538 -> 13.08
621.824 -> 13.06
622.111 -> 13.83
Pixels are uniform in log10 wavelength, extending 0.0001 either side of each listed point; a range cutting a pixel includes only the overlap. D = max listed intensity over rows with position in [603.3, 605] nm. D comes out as 15.63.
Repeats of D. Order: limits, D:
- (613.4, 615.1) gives 14.92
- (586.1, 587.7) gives 14.96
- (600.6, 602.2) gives 15.22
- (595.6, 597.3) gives 15.01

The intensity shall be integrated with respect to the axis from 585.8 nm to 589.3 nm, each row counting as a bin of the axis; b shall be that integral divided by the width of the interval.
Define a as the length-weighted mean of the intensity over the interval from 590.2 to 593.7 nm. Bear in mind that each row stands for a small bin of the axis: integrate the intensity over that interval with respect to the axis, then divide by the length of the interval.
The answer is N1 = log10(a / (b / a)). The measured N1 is 1.16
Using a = 14.2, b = 13.9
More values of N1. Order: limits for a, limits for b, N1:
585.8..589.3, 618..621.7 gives 1.14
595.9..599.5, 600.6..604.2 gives 1.15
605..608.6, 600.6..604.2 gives 1.18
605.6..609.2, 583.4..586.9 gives 1.18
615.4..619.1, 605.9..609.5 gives 1.11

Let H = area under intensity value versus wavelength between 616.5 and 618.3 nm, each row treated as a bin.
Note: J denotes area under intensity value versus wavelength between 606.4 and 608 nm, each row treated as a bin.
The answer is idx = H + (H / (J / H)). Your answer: 50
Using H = 24.9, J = 24.85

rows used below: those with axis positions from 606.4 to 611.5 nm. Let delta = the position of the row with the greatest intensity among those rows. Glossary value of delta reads 607.390 nm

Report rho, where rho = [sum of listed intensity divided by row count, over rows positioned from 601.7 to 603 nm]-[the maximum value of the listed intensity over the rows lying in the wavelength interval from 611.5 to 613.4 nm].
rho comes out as -0.65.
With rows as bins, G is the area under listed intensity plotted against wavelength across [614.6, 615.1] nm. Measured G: 7.3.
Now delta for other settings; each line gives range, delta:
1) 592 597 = 592.199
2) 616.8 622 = 620.109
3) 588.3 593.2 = 592.199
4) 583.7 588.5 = 584.343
